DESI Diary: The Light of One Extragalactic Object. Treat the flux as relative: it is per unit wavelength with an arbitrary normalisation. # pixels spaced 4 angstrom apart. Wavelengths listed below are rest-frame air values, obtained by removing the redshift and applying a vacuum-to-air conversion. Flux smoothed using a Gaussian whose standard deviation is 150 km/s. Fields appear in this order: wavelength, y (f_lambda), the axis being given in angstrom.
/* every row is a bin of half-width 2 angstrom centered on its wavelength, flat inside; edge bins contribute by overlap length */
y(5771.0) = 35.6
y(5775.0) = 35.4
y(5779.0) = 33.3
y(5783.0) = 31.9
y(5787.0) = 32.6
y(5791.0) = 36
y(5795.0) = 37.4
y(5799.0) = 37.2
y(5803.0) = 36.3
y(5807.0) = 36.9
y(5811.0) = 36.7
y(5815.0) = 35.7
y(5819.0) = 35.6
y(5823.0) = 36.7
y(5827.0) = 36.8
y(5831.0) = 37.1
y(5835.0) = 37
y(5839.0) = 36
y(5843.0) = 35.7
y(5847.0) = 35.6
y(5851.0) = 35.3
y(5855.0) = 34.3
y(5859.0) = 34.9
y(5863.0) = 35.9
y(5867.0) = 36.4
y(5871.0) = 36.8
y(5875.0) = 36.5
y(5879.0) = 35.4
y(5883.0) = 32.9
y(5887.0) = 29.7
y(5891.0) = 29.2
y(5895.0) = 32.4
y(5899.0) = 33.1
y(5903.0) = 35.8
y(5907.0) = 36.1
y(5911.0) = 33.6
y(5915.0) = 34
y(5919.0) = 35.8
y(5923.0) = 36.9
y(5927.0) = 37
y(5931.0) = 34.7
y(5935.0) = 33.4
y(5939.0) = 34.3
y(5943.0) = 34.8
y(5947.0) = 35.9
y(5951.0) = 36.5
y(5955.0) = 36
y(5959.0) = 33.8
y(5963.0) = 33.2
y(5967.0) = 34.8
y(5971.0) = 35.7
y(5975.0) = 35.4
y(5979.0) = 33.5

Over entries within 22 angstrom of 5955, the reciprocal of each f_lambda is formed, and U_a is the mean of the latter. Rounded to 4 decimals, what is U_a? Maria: 0.0287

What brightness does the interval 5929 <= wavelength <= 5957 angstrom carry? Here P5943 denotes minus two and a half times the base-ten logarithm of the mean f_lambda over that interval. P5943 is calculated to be -3.86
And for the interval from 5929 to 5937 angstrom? -3.83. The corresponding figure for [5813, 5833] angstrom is -3.90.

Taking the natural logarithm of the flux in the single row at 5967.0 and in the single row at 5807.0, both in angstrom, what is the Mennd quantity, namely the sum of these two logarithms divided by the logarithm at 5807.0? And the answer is 1.98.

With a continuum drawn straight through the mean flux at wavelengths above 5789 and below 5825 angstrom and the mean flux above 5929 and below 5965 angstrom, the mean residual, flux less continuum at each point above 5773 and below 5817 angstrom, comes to -1.3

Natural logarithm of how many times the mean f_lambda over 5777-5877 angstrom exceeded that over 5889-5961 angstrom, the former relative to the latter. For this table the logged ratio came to 0.033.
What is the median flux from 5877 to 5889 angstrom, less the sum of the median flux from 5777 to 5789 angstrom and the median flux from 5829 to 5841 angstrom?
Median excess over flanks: -36.7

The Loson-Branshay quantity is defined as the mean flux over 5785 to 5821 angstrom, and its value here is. 36.0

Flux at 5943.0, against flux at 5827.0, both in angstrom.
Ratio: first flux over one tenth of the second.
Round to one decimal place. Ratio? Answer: 9.5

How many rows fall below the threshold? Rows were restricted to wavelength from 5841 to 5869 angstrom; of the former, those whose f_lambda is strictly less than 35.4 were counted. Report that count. 3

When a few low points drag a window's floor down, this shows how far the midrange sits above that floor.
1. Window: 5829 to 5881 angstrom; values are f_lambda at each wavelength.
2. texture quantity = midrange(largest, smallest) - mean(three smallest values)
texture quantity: 0.87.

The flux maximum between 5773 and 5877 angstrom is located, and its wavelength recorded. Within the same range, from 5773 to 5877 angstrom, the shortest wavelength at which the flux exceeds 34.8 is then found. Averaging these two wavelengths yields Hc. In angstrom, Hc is 5785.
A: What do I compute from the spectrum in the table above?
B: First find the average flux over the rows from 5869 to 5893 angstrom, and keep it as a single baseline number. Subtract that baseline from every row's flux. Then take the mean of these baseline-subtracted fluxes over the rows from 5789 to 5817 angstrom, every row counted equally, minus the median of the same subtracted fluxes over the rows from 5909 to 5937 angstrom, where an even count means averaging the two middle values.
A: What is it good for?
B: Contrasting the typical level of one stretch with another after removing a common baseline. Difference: 1.9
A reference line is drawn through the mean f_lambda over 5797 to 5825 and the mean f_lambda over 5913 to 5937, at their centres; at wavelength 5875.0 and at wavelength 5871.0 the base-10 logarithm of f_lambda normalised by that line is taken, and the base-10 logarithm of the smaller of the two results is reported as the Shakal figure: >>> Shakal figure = -2.08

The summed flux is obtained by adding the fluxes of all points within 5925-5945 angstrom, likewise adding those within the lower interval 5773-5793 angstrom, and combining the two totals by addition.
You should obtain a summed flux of 343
